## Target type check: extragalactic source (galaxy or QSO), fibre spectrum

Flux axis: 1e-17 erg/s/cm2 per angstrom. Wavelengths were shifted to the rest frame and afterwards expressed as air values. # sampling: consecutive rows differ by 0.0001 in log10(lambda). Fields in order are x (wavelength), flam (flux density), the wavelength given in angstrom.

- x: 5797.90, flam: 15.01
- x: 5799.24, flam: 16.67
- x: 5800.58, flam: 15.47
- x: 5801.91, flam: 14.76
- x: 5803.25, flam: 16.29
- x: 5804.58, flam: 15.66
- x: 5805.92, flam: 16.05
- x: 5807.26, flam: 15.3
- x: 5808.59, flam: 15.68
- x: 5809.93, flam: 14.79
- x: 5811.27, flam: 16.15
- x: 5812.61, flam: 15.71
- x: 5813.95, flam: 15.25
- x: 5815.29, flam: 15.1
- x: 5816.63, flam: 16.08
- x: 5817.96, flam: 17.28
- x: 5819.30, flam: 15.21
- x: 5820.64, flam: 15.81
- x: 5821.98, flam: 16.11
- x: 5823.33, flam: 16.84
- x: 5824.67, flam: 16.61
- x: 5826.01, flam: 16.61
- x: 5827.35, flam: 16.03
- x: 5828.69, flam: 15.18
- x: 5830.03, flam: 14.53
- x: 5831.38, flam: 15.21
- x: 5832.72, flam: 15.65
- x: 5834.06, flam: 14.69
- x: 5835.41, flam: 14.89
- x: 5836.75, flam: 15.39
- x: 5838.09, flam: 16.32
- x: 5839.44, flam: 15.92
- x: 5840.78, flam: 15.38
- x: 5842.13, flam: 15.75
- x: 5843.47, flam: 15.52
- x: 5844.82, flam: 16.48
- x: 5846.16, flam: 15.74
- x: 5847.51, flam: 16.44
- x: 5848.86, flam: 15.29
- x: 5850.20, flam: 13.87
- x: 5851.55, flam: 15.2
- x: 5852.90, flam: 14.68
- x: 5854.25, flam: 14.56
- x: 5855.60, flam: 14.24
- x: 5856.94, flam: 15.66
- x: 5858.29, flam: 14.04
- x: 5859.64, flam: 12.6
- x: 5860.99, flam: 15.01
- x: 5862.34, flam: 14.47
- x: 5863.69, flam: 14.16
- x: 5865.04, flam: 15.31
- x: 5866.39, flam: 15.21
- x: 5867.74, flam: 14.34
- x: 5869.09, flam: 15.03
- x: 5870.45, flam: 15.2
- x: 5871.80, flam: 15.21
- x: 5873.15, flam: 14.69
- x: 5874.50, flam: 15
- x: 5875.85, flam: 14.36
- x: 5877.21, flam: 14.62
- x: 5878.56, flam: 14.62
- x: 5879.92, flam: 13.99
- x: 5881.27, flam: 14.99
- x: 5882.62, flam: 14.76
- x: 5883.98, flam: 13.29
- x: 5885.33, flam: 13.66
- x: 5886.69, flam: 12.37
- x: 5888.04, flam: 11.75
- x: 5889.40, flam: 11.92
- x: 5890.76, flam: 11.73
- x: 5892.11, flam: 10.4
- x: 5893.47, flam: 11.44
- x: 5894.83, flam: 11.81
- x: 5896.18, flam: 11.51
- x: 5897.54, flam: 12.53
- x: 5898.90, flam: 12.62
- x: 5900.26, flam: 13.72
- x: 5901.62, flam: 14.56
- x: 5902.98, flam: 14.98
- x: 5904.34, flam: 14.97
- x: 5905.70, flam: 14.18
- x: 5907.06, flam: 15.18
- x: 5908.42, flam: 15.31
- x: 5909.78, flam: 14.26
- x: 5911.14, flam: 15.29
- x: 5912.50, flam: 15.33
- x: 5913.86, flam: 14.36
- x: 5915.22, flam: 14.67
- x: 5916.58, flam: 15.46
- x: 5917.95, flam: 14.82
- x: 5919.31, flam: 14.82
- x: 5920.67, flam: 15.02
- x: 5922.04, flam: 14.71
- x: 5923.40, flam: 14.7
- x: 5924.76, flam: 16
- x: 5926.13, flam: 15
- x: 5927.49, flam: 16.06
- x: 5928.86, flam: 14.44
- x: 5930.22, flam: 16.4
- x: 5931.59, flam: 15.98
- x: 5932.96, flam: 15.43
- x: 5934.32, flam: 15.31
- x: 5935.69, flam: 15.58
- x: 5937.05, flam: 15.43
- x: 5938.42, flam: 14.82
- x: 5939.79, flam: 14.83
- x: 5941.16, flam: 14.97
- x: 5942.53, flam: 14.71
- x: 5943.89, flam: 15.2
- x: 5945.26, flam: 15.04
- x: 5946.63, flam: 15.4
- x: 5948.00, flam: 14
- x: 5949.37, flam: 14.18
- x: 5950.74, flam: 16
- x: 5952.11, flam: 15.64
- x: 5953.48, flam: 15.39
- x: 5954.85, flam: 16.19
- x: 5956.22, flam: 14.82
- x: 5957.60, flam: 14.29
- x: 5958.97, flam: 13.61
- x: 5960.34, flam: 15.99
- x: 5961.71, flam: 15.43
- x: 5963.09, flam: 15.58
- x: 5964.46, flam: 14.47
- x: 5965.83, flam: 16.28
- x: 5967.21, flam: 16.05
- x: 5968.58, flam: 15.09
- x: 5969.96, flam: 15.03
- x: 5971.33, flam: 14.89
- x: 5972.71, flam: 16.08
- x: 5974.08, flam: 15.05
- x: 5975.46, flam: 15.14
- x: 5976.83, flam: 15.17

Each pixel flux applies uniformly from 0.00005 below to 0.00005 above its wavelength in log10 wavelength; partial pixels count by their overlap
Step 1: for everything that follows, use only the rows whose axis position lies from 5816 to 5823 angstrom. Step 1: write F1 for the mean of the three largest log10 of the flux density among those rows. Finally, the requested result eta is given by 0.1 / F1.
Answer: 0.0822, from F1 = 1.22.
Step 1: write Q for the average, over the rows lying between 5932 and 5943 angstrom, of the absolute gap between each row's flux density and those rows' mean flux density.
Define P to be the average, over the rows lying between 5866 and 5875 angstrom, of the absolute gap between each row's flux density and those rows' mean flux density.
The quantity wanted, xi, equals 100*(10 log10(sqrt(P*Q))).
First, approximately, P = 0.3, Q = 0.30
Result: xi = -560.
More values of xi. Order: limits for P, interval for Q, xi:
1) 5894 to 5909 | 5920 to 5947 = -142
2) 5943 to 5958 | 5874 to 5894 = -57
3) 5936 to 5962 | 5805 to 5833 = -256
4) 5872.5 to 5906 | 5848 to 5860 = -31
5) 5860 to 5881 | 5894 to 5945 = -289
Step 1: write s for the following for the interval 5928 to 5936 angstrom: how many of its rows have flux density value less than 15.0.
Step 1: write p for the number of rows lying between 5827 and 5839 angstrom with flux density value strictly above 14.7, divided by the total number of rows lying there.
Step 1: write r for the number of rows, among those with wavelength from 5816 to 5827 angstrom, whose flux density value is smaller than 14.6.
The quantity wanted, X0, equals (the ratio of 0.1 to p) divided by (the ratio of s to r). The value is 0.000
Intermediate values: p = 0.8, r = 0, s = 1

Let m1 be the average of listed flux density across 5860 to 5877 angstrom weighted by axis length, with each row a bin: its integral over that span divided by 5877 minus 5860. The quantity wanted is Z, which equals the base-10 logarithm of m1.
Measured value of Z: 1.17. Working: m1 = 14.8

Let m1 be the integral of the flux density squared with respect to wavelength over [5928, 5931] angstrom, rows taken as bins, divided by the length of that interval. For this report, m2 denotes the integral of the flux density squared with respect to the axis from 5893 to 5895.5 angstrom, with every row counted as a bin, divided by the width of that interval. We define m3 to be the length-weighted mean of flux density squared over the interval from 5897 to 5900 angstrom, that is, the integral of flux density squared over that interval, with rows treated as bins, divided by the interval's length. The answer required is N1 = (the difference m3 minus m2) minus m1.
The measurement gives -213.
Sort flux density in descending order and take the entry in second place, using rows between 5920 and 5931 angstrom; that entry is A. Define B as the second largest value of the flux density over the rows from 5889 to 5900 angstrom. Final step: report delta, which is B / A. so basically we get 0.78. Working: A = 16.06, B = 12.53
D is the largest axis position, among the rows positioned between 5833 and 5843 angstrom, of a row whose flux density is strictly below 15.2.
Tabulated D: 5835.41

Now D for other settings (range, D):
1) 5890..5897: 5896.18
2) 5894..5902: 5901.62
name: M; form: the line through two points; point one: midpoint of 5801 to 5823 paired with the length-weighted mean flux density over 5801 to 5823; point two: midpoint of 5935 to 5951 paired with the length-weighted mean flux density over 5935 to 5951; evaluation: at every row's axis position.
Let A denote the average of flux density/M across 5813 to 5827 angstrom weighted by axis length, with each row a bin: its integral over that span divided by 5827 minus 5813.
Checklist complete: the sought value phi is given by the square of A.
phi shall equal 1.05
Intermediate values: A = 1.03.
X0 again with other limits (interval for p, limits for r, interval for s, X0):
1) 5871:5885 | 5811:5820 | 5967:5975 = 0.000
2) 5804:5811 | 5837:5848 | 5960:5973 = 0.000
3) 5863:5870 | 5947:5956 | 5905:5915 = 0.111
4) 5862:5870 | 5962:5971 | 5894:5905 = 0.025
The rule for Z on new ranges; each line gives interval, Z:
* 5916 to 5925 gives 1.18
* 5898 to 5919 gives 1.17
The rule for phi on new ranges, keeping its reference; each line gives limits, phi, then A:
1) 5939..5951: 0.99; 0.99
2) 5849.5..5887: 0.88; 0.94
